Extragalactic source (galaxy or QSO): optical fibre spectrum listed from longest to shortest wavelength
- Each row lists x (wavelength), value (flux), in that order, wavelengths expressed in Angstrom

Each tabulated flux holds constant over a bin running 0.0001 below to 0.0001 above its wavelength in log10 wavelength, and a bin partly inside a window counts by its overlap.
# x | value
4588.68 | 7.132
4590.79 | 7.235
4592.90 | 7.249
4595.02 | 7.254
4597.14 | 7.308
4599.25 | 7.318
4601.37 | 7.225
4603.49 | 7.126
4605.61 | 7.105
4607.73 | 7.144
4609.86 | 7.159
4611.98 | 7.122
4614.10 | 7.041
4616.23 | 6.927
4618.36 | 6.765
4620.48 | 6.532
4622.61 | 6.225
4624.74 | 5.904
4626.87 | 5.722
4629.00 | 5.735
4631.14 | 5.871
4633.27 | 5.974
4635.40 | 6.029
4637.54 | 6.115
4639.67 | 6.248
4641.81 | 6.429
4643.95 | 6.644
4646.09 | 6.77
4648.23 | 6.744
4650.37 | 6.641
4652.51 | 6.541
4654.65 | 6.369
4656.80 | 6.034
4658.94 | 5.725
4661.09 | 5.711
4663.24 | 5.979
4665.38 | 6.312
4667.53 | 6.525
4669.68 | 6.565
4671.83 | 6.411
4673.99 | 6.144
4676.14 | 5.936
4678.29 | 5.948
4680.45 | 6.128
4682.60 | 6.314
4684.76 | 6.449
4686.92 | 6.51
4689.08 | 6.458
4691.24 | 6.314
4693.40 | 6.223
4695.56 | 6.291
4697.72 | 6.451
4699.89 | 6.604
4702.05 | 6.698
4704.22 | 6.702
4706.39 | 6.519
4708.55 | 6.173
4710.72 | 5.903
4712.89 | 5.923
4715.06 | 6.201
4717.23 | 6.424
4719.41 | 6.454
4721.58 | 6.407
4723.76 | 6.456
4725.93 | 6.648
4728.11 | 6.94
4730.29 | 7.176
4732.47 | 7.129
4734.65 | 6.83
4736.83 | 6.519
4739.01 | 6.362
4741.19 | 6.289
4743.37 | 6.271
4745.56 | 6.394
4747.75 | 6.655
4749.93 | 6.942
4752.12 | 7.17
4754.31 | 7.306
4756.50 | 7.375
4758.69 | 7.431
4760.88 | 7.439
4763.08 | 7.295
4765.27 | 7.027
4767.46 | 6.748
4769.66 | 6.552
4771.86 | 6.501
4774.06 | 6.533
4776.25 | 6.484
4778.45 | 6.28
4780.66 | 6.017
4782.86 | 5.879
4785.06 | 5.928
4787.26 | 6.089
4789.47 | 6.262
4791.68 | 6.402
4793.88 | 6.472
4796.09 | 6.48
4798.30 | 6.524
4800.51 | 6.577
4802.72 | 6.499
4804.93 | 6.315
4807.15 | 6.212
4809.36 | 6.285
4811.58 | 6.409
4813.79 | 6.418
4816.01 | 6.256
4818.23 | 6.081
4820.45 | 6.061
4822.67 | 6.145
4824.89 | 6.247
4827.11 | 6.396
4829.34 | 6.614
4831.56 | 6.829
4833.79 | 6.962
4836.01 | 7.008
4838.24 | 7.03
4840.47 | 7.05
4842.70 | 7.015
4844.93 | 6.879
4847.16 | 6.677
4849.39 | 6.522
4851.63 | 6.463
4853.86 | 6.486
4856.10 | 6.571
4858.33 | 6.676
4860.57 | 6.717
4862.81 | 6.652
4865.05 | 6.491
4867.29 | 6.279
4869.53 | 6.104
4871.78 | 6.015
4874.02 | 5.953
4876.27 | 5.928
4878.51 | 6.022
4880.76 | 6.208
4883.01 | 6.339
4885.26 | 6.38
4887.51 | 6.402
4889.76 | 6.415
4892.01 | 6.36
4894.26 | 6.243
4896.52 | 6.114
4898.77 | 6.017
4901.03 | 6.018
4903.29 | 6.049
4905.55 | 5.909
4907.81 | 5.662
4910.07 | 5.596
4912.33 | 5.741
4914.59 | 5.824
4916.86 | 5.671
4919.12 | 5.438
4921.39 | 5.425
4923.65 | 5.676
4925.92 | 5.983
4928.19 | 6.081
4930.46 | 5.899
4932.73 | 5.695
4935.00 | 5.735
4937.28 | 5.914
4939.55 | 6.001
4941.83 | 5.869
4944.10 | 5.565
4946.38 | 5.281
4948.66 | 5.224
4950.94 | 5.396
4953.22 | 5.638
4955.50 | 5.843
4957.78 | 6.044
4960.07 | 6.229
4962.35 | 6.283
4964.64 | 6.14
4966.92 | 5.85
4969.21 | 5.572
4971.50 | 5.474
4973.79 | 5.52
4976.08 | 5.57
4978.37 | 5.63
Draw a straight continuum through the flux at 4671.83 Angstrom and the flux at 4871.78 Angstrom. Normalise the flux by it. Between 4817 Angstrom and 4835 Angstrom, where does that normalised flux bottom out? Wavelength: 4820.45 Angstrom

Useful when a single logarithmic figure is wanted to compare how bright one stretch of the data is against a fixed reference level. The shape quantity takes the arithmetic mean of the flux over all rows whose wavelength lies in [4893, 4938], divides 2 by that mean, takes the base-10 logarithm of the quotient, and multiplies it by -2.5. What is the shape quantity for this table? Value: 1.16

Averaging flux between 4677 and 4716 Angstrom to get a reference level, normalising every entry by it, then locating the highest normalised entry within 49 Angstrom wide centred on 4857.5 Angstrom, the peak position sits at 4840.47 Angstrom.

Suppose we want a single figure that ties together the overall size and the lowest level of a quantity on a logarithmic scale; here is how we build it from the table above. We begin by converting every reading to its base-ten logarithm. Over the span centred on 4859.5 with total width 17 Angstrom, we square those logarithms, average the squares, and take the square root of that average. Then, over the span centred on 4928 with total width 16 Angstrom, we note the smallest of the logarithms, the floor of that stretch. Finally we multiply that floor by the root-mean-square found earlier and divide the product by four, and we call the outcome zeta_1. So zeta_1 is 0.150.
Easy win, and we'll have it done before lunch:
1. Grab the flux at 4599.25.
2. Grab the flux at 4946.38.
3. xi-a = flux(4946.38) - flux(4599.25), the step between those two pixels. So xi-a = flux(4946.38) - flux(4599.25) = -2.0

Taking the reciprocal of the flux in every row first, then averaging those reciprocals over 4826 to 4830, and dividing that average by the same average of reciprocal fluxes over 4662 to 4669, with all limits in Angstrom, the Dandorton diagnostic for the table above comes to 0.96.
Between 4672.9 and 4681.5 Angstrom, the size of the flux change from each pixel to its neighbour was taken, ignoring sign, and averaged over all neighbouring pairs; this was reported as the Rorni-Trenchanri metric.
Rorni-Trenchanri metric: 0.13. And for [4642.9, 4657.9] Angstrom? 0.14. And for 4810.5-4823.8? 0.09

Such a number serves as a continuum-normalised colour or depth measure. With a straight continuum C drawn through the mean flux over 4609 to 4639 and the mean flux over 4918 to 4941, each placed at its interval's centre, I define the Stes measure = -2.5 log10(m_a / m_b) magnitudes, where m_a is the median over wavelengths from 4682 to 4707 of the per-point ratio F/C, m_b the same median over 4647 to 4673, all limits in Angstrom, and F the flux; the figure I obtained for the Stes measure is -0.021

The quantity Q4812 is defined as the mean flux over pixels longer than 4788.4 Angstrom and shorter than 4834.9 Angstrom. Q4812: 6.40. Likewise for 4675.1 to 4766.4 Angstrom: 6.59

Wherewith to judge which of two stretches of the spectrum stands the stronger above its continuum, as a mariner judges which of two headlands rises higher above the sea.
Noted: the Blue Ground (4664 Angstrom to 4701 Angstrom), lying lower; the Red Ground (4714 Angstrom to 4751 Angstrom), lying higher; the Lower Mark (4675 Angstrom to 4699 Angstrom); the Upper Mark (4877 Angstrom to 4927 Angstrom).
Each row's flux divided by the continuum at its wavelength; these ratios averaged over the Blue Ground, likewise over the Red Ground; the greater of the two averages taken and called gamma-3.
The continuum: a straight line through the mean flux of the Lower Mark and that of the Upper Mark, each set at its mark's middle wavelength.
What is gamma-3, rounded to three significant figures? 1.06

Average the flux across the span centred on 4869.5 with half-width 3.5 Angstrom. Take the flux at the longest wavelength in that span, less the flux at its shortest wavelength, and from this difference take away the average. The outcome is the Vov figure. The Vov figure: -6.4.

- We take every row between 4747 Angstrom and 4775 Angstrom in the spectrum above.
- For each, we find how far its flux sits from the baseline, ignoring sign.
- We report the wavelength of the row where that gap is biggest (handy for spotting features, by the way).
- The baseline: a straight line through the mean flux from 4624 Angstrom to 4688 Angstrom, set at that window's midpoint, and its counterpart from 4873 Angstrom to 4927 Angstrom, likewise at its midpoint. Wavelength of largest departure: 4760.88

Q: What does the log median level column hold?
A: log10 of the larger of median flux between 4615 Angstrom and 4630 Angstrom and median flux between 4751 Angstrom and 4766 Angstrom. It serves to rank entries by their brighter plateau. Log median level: 0.86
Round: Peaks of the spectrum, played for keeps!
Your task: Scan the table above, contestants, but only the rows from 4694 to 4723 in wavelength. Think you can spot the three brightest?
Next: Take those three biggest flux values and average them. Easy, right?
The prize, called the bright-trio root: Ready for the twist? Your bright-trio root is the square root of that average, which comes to 2.58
